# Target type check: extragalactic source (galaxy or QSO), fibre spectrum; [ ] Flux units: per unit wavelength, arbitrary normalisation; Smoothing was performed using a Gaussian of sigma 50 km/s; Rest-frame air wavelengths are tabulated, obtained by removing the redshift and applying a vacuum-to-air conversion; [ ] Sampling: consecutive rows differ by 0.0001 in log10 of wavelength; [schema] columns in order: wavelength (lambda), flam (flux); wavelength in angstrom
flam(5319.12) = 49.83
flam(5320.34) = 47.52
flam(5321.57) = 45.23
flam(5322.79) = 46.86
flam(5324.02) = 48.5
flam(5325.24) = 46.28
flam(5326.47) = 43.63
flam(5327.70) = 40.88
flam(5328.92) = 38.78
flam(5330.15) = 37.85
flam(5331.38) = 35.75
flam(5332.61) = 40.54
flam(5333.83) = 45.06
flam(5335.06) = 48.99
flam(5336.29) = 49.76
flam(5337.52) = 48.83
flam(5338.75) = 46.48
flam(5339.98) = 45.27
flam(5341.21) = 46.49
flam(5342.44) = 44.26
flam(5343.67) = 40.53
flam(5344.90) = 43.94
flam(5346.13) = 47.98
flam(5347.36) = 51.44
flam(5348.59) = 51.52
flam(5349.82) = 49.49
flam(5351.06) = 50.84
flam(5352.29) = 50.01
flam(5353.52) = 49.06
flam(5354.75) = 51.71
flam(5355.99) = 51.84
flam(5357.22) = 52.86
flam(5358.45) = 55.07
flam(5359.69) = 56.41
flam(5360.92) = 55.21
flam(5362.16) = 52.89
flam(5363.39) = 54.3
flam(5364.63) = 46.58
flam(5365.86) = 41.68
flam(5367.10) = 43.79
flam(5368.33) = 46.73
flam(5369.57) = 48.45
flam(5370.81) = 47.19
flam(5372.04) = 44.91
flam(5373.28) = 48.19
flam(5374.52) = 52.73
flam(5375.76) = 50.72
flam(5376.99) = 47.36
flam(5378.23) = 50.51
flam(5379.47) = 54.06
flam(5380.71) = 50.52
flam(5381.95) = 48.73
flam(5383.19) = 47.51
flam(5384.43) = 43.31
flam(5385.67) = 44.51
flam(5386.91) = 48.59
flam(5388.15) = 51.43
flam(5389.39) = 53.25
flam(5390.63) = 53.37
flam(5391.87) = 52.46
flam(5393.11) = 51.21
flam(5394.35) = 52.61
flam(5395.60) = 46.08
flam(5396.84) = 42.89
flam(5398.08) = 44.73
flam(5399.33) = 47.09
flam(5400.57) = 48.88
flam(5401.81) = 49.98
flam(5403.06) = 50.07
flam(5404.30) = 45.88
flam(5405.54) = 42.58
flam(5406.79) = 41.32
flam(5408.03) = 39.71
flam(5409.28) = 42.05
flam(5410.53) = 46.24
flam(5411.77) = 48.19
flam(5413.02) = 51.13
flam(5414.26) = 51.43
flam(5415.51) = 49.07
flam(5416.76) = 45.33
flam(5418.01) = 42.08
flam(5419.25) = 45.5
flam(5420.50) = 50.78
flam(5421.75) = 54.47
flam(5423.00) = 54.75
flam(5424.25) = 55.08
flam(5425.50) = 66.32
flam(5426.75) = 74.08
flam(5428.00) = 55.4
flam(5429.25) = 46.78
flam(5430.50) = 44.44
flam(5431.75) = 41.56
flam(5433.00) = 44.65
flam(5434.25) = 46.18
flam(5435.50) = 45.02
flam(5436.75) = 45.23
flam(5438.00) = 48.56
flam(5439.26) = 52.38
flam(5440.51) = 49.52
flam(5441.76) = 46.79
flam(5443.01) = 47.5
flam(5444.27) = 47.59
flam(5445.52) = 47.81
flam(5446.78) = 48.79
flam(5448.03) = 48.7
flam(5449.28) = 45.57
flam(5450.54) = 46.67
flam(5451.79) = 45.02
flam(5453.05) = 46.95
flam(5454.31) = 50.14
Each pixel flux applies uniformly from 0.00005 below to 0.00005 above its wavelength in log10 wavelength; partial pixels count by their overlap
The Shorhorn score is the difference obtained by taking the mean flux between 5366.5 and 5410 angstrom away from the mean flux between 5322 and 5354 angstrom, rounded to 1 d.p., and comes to -2.1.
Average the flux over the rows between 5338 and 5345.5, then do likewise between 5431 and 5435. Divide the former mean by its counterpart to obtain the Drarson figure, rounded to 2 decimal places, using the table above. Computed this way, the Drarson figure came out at 1.01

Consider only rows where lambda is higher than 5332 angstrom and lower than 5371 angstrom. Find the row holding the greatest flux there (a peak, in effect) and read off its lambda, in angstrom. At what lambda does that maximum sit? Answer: 5359.69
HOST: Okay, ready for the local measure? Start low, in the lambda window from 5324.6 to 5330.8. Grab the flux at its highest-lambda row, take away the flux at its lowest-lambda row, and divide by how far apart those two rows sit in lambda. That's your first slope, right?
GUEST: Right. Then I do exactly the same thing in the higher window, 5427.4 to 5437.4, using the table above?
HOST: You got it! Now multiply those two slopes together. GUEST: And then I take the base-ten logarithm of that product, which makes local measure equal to 0.30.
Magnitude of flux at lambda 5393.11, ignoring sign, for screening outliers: 51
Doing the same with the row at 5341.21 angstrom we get 46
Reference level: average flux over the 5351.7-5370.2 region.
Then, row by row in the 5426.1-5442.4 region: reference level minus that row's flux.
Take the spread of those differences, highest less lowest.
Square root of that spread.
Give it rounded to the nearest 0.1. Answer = 5.7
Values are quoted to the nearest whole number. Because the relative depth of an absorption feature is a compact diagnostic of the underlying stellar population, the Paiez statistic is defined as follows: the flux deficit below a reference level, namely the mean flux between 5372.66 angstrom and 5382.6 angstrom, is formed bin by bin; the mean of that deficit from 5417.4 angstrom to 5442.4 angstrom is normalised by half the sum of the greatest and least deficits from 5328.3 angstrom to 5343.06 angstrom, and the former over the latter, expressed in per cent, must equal -2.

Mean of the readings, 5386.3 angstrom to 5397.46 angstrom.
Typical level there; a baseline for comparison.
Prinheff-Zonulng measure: 50.2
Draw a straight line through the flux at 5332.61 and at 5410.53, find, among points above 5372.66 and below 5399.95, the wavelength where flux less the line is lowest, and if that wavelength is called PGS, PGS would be 5396.84 angstrom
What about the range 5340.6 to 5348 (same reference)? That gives 5343.67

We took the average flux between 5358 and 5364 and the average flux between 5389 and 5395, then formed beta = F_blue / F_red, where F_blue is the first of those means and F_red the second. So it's 1.04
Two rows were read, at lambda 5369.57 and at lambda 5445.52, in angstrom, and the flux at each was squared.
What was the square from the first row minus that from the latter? 62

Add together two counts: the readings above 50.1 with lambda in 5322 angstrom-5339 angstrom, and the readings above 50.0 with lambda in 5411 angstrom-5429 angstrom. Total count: 9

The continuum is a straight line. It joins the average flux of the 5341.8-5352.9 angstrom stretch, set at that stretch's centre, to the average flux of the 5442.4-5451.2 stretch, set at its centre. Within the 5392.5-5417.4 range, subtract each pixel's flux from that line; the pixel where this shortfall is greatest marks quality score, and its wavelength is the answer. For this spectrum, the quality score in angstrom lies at 5408.03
